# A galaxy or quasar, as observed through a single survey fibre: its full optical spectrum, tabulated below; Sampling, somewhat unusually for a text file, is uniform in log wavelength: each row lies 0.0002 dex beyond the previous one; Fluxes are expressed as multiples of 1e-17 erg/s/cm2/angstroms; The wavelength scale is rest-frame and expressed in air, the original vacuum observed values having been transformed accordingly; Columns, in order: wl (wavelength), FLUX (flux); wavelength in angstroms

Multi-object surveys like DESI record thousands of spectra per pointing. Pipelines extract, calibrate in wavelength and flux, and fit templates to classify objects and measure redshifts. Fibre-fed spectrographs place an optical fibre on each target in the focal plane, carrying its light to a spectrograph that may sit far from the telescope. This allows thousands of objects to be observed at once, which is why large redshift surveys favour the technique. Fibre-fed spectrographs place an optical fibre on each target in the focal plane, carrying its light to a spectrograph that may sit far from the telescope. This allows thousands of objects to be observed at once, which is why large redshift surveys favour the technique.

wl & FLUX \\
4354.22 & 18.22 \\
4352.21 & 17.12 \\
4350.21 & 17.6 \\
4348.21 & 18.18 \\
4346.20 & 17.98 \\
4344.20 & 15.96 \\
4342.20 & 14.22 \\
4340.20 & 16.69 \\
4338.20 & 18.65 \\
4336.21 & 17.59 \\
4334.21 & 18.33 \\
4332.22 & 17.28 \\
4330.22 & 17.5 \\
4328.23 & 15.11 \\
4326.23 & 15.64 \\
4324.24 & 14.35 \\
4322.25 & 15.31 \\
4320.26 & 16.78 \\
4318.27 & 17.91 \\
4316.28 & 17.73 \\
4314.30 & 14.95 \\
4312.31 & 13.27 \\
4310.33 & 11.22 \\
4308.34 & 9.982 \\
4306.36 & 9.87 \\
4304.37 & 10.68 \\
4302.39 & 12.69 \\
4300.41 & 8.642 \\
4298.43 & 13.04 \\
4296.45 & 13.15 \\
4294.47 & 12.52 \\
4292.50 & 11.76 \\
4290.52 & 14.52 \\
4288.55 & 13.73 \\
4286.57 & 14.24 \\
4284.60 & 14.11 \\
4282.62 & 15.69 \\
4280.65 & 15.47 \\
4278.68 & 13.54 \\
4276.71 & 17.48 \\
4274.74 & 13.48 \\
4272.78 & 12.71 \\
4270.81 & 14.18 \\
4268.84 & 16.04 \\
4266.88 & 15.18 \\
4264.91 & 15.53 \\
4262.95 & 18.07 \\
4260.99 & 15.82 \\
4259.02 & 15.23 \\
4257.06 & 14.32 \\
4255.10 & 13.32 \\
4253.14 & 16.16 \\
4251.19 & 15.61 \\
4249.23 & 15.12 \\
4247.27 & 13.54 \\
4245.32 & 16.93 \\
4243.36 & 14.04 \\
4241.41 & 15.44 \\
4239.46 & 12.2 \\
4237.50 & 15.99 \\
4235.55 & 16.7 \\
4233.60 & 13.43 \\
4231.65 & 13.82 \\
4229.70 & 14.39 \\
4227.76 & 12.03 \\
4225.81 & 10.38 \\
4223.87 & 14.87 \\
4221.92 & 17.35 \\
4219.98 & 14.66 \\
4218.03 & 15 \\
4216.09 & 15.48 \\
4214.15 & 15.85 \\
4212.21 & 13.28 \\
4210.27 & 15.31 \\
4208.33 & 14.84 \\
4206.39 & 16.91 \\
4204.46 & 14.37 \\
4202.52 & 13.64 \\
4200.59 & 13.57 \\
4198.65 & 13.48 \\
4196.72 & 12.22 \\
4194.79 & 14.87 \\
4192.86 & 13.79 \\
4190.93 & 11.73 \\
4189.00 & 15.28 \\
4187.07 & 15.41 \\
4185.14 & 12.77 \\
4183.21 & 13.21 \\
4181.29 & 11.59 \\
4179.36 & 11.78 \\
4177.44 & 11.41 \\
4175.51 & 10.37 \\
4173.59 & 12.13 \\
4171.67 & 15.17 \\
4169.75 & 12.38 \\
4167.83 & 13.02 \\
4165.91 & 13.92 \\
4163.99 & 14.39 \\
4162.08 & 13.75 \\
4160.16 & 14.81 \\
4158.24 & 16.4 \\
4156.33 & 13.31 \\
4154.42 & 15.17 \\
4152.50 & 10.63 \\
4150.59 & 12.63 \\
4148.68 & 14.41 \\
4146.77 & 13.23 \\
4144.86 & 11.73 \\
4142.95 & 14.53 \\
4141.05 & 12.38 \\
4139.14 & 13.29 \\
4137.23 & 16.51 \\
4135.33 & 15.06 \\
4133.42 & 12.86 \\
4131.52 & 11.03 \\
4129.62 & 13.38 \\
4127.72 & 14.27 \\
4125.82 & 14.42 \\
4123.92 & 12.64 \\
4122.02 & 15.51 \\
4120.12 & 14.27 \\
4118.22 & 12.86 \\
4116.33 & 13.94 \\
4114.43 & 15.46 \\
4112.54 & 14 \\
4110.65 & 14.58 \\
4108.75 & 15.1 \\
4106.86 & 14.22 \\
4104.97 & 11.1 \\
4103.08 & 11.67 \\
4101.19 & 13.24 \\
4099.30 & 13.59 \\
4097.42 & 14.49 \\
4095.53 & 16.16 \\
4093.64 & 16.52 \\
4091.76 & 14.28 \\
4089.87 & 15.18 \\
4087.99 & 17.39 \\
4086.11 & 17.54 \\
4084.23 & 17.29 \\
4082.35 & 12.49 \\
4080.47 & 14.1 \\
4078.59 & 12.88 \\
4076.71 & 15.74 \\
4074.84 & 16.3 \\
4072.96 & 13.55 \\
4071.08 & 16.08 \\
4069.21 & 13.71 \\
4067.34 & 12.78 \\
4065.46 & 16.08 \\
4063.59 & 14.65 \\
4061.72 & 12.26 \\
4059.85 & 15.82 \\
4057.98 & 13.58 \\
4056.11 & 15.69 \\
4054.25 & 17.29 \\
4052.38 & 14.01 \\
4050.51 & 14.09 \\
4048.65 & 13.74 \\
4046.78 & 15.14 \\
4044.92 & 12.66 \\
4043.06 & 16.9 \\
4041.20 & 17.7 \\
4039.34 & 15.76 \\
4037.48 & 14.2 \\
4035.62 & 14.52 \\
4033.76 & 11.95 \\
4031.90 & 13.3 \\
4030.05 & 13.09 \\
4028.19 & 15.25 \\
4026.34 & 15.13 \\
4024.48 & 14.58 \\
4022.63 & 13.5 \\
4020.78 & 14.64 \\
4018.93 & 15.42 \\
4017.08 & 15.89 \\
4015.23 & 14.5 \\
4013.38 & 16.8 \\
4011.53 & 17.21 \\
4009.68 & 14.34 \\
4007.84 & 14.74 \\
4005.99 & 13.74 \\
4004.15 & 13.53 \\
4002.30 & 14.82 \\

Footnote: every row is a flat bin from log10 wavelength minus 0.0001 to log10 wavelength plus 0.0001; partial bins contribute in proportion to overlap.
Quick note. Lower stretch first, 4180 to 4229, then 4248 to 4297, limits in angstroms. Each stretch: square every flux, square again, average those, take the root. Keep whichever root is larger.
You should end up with 222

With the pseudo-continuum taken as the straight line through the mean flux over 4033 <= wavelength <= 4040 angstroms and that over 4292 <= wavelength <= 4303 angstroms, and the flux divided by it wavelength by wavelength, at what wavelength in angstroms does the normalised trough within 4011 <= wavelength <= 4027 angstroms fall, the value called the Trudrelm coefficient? 4022.63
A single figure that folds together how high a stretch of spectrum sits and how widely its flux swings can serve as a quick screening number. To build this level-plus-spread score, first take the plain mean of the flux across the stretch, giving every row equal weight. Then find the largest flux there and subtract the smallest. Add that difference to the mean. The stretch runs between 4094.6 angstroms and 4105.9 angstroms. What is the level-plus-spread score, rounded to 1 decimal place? 18.4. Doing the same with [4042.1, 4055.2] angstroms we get 19.5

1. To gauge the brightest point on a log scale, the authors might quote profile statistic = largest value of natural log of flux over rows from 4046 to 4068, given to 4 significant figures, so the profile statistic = 2.850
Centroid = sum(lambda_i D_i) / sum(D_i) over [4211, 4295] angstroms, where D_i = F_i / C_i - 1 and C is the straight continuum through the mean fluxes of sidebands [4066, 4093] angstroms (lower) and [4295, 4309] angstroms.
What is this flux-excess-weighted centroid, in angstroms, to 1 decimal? 4256.8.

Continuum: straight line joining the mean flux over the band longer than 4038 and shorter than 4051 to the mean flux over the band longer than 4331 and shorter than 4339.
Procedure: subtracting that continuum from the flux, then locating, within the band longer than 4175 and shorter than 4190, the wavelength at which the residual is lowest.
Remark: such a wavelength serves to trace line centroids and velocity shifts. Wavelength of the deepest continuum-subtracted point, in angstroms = 4175.51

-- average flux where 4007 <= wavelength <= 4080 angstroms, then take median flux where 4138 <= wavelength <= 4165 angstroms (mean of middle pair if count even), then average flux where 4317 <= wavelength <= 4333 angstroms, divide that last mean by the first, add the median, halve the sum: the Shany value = 7.3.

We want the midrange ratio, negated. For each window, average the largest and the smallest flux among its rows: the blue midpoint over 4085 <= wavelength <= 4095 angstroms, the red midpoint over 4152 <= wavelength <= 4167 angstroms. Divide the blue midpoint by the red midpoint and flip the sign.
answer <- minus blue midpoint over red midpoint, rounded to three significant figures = -1.18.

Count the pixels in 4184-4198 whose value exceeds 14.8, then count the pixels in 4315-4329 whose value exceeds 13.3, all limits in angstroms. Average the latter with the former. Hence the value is 5.0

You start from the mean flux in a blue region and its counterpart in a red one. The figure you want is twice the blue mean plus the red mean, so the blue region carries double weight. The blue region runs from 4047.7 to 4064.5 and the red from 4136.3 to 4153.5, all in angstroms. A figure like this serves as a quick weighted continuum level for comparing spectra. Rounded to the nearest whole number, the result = 42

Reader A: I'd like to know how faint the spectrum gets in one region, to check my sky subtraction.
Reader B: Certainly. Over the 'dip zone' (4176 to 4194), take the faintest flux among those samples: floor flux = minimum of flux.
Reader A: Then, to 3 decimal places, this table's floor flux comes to 11.410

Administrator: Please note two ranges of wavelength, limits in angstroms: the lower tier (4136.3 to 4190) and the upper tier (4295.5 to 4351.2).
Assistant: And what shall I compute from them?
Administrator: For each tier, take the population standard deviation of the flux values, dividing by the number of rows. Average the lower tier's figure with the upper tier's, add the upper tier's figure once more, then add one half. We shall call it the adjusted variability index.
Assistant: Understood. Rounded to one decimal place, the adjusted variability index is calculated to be 5.6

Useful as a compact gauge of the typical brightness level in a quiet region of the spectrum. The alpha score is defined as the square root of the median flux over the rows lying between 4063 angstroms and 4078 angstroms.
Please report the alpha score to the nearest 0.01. 3.90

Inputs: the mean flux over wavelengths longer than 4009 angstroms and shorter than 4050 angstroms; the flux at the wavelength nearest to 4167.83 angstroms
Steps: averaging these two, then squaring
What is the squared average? 194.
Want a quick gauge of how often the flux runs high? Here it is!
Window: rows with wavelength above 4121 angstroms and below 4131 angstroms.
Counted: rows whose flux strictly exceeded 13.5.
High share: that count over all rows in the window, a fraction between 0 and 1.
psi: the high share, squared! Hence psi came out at 0.36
